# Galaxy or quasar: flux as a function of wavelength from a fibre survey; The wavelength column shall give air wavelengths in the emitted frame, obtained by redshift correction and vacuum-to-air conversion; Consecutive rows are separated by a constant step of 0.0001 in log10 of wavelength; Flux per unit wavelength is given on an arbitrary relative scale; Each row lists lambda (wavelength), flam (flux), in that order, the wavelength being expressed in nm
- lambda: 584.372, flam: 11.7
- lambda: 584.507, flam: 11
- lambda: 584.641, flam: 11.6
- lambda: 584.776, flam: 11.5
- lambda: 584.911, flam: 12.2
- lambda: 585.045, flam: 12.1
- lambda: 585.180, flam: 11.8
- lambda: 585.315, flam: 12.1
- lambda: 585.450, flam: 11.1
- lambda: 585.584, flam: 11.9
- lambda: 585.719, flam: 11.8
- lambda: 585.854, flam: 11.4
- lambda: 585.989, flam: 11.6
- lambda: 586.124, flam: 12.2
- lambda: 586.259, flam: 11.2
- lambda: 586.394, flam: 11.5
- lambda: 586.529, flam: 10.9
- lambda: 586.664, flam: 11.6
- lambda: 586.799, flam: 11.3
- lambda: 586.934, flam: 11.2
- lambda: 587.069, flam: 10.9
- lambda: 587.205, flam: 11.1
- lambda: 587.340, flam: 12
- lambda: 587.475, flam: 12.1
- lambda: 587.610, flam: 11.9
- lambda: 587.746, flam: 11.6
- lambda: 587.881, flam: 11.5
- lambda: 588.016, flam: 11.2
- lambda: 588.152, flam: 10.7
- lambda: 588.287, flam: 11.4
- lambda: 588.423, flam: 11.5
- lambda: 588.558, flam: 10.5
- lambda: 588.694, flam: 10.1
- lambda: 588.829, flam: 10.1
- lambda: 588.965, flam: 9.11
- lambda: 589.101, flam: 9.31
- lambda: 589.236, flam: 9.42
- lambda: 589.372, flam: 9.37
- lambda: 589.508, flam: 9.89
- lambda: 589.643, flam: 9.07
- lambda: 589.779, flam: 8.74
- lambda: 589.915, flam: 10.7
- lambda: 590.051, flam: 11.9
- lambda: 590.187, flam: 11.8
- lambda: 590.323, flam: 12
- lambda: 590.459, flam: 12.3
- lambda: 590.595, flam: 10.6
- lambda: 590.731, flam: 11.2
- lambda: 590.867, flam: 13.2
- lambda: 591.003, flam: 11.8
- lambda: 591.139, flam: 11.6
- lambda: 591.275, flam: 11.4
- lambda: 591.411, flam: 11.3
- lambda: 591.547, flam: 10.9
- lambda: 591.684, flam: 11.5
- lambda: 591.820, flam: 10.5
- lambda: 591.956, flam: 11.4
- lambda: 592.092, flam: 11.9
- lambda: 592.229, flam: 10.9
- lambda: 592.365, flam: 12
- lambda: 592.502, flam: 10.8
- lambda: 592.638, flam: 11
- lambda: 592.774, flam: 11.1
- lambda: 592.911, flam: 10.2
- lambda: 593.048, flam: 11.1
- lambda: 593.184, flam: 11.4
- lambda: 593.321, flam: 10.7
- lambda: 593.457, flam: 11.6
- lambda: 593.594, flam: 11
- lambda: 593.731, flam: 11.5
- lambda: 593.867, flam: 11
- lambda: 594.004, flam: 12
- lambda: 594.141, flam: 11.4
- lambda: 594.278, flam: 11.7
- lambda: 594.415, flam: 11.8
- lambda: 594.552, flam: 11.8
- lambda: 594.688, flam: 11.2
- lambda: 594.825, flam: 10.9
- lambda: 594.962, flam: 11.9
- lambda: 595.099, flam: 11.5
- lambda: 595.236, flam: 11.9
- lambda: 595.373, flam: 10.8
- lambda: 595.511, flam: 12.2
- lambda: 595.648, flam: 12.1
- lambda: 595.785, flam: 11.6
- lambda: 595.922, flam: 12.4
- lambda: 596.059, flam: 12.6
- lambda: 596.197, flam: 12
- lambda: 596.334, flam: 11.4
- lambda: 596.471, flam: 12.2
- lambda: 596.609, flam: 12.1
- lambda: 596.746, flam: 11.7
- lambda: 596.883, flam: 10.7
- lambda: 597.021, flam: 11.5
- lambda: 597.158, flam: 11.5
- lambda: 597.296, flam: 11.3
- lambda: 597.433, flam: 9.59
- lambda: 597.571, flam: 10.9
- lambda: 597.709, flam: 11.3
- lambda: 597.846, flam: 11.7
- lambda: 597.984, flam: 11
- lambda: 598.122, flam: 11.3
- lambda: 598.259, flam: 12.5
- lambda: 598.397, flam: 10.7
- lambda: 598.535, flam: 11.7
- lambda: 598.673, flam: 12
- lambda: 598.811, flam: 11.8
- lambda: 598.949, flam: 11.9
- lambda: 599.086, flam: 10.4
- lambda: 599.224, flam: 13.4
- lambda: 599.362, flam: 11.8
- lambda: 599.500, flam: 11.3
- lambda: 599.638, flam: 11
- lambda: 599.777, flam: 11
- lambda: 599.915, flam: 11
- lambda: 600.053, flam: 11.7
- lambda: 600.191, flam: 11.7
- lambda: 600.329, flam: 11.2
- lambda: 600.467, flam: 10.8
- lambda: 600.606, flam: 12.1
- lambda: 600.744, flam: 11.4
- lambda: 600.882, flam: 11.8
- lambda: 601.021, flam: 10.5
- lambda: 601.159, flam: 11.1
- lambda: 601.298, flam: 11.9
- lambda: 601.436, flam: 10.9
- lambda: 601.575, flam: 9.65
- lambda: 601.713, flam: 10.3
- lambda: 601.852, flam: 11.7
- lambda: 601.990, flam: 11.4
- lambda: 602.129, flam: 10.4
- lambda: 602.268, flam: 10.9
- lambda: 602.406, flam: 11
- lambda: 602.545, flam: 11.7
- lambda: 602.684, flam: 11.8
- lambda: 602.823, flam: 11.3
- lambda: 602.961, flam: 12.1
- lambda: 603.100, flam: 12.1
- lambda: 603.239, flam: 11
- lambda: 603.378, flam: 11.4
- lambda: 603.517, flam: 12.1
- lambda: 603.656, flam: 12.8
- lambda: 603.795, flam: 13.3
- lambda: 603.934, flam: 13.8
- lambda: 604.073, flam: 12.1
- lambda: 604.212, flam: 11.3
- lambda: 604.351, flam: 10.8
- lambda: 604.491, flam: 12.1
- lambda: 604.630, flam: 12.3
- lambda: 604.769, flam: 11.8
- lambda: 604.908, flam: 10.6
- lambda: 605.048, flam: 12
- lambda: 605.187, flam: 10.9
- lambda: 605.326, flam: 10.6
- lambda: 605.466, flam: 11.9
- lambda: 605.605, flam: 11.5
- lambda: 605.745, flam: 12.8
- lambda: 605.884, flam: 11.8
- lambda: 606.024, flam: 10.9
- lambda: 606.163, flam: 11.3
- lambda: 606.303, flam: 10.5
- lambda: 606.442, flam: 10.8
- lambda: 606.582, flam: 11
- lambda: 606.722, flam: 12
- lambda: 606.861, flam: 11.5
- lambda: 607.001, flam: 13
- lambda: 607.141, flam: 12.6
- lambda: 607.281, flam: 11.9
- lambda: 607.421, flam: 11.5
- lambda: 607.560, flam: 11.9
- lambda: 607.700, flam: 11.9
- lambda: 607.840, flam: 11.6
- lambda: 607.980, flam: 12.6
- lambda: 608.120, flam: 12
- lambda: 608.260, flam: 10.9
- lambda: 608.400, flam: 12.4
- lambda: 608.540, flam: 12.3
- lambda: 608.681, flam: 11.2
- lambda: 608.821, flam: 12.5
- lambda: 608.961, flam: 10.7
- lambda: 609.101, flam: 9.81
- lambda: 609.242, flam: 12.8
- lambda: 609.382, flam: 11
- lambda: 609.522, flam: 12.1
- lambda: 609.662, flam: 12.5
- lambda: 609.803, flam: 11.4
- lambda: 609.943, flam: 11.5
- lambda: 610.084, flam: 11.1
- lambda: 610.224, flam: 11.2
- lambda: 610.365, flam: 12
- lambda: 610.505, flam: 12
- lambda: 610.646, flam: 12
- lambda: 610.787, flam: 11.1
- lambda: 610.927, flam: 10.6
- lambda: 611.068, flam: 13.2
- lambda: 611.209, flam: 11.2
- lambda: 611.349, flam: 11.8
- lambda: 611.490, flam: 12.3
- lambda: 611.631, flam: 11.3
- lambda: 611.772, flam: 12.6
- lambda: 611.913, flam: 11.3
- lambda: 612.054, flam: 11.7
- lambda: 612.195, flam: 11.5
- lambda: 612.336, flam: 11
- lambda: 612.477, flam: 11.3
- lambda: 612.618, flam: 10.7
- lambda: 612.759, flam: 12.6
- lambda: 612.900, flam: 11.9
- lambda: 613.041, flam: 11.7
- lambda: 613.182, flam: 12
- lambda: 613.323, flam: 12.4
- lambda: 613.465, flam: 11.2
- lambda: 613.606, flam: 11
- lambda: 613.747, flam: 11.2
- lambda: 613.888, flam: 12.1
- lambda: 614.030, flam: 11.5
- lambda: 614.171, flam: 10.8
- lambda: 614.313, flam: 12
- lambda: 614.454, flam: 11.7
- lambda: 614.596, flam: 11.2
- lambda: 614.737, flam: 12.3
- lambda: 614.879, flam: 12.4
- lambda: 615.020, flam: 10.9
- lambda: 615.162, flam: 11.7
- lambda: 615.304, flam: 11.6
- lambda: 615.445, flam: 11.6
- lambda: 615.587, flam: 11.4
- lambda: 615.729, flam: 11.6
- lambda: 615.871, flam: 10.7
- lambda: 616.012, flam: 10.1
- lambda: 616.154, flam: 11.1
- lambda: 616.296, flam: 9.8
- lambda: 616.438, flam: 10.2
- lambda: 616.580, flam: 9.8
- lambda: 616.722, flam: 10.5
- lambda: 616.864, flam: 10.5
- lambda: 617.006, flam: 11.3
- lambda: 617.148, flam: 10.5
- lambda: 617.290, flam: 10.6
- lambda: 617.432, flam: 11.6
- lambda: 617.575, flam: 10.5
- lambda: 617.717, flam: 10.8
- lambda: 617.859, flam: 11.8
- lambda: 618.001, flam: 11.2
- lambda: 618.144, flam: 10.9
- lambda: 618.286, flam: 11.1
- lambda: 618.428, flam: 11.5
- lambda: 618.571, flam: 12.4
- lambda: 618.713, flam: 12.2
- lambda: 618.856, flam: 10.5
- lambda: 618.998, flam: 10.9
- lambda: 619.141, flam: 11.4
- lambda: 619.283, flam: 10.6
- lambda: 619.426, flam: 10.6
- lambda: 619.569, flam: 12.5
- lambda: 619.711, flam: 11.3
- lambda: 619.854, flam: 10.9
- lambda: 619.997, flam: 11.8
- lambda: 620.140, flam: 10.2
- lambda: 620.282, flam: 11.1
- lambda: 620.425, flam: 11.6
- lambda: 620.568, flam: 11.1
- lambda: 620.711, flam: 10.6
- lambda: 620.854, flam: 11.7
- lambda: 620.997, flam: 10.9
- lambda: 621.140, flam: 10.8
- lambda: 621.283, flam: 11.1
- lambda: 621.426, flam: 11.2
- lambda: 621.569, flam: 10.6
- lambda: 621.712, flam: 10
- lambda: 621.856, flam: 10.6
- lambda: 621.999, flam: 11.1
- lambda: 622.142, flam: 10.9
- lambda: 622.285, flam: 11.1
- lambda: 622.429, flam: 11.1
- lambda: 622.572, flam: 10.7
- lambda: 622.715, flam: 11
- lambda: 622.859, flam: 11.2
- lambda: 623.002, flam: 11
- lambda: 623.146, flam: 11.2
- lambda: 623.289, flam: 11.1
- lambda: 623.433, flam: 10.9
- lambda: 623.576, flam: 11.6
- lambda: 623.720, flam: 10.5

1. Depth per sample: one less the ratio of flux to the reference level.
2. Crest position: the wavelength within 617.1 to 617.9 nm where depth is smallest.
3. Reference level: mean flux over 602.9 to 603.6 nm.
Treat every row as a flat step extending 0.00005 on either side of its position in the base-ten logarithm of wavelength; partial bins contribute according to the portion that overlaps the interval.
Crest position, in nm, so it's 617.859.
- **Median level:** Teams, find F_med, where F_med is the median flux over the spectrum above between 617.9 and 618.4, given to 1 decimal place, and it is 11.1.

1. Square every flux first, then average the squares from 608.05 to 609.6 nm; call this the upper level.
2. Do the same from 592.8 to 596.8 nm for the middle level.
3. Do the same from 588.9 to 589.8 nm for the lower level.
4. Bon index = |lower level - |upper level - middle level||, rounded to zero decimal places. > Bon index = 85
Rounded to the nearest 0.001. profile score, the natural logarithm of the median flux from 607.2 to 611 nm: 2.477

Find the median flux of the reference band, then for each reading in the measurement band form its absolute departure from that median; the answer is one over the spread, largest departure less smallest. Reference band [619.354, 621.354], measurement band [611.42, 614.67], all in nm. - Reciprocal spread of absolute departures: 0.71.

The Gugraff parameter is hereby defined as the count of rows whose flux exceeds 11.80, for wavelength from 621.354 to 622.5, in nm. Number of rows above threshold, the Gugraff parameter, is 0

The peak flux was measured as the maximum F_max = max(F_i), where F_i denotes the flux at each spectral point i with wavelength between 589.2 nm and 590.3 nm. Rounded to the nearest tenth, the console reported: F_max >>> 11.9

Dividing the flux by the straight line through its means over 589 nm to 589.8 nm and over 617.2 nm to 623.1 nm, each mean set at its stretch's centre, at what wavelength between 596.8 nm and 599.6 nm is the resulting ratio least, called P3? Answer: 597.433 nm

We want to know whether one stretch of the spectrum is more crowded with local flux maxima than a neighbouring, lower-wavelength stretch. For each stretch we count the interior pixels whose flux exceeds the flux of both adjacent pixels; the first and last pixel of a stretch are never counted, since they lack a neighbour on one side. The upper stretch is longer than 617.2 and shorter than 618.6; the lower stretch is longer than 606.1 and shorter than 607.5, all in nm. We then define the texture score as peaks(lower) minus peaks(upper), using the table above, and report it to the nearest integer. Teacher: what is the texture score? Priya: 0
